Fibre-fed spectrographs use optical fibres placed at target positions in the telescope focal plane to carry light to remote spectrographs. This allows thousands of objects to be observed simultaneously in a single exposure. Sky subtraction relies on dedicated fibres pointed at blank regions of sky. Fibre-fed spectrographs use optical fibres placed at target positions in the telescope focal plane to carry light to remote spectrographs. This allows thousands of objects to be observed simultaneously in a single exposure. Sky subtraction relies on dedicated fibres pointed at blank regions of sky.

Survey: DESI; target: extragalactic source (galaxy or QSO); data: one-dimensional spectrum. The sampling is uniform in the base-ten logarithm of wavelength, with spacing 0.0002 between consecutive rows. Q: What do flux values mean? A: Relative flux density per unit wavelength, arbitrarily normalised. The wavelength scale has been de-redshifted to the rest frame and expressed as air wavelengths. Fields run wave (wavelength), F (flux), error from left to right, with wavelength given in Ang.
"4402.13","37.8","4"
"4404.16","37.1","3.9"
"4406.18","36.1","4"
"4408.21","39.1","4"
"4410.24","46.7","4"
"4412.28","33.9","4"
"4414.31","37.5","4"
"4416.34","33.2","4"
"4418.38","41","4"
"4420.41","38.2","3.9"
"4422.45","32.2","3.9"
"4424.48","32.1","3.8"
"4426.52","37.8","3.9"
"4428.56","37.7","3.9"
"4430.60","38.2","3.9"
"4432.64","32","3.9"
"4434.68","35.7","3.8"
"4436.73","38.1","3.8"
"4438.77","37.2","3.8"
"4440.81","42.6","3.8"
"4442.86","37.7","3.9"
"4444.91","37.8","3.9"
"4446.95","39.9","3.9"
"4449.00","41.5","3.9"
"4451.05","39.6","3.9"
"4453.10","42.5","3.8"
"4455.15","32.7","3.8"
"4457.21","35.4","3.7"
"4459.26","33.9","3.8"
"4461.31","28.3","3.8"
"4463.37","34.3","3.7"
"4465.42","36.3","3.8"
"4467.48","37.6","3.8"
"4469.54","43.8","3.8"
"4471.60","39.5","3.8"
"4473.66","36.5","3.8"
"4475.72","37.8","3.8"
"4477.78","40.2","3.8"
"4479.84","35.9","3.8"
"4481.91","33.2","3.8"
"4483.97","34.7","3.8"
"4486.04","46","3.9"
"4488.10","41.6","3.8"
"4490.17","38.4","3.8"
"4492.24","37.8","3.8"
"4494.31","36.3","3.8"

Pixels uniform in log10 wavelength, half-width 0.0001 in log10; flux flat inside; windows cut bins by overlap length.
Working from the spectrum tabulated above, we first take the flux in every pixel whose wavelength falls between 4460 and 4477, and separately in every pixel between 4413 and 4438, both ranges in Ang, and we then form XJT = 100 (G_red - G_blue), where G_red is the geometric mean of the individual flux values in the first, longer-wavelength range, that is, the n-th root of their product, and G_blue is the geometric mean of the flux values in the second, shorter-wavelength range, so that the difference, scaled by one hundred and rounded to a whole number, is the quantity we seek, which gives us 49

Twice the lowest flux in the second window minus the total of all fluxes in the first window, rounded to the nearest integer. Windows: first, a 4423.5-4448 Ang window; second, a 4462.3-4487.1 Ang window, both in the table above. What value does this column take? -380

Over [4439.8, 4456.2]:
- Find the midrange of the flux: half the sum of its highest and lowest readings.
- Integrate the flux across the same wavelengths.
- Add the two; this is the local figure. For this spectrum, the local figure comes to 681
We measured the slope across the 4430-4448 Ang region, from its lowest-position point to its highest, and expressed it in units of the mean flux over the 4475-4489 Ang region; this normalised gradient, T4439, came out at 0.0027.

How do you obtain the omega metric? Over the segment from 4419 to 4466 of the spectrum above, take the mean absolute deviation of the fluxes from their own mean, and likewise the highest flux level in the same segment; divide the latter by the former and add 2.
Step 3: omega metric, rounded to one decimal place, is 16.8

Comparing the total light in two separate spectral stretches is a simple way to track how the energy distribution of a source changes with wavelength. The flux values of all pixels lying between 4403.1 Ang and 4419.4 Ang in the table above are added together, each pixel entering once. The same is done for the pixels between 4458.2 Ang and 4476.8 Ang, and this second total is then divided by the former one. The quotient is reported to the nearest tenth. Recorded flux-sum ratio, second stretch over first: 1.1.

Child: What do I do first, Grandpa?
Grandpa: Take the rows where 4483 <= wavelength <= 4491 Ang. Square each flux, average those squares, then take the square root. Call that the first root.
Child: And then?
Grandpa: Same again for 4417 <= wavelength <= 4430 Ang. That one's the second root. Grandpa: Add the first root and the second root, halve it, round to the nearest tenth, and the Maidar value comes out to 38.5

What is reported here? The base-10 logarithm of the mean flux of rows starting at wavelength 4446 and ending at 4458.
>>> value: 1.59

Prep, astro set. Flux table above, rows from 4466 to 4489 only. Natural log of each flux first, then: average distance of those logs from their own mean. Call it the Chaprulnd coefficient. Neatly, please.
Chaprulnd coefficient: 0.079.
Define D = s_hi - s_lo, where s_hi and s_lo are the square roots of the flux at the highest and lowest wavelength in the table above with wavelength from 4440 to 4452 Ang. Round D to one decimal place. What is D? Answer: -0.2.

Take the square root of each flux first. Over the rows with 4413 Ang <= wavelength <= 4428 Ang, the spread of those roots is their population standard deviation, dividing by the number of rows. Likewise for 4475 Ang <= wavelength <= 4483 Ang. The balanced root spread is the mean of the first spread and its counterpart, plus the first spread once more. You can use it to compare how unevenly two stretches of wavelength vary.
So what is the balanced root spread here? 0.51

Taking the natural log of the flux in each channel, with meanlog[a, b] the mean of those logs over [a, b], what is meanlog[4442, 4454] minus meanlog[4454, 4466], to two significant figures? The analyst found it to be 0.18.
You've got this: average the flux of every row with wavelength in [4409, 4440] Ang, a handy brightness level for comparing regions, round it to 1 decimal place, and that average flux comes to 36.8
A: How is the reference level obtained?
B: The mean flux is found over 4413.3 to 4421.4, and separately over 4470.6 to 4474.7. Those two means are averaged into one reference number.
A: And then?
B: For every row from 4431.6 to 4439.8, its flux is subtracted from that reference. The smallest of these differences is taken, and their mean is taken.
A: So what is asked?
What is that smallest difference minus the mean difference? -2.3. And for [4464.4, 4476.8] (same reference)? -5.2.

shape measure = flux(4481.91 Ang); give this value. 33.2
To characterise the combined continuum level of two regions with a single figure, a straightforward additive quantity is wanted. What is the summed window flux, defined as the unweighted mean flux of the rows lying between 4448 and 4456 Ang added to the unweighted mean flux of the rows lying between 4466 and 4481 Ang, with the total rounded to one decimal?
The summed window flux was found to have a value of 77.8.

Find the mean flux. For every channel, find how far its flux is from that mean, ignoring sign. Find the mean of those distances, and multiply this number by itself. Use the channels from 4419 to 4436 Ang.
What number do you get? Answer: 6.5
